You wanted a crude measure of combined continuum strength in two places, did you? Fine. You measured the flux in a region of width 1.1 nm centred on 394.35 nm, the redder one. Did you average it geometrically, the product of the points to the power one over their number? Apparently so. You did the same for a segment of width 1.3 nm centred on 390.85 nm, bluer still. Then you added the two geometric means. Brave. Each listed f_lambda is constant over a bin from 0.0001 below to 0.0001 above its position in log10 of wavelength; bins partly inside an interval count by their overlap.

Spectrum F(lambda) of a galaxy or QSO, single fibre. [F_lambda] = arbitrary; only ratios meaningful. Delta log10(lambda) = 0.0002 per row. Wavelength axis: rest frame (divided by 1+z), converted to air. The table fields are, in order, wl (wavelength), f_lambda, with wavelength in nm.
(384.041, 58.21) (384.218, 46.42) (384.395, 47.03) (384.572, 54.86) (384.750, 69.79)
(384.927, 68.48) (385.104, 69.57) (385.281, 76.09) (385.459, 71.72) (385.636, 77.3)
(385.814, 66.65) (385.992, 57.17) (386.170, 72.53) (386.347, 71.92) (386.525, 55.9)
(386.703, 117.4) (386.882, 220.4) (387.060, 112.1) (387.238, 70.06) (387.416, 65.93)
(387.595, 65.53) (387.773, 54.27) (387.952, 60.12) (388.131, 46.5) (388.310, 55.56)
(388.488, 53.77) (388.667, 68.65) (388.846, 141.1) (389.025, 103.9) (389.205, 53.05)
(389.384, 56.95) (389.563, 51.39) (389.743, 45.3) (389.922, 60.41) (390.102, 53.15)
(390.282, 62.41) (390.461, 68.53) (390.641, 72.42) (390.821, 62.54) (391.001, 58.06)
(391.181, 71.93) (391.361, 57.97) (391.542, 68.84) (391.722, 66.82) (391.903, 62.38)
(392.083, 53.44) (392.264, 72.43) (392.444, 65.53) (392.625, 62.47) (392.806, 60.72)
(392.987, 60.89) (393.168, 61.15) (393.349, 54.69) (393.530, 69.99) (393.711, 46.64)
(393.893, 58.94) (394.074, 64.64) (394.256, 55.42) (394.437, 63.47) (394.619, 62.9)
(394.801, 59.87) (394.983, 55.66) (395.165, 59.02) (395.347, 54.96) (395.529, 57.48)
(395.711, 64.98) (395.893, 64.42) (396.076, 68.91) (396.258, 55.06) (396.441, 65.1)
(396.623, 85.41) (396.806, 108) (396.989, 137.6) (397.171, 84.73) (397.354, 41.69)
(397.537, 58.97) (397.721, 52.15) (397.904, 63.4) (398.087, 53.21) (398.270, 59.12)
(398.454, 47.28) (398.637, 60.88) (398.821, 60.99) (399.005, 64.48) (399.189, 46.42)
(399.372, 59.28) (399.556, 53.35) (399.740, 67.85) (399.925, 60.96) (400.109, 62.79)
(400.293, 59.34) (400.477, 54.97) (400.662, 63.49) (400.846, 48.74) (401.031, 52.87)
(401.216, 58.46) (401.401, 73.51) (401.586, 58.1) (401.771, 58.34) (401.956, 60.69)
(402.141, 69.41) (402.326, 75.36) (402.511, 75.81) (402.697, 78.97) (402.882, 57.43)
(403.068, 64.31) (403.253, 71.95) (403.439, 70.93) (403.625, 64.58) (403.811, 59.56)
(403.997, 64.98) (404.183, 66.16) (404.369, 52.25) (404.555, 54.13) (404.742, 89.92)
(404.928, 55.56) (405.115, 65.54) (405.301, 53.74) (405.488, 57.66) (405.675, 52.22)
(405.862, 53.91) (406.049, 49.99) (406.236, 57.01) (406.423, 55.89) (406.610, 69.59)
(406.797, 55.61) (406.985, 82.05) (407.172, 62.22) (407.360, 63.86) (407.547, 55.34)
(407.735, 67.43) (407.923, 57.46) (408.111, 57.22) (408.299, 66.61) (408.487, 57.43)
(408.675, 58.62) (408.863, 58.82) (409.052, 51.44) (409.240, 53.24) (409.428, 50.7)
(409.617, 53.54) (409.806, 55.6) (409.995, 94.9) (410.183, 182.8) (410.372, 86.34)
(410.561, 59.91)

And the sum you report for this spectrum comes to 125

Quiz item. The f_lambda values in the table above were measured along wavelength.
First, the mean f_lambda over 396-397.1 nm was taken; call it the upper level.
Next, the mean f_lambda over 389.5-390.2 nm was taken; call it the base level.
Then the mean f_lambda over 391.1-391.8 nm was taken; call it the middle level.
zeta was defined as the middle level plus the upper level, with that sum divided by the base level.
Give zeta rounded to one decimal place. 2.9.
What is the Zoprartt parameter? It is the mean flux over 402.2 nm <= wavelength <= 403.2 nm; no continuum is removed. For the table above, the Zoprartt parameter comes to 70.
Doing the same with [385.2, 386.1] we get 70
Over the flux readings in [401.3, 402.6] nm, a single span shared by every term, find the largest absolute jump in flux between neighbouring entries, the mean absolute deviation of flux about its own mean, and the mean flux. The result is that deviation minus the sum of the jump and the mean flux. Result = -76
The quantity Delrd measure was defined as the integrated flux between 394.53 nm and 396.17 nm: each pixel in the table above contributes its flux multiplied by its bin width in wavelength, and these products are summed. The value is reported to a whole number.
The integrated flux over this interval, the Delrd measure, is 100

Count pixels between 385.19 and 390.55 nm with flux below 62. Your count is 13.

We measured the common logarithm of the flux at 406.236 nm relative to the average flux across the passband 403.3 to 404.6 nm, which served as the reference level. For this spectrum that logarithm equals -0.04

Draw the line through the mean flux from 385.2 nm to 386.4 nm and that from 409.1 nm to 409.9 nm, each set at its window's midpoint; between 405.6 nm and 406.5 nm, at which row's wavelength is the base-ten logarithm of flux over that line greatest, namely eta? 406.236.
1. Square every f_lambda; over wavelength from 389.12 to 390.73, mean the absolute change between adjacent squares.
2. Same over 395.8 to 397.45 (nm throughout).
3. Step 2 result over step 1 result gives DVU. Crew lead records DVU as 5.5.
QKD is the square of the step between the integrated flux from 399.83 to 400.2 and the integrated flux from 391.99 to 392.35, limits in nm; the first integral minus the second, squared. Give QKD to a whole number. 0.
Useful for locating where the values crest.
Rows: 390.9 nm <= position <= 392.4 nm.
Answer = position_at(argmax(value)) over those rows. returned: 392.264 nm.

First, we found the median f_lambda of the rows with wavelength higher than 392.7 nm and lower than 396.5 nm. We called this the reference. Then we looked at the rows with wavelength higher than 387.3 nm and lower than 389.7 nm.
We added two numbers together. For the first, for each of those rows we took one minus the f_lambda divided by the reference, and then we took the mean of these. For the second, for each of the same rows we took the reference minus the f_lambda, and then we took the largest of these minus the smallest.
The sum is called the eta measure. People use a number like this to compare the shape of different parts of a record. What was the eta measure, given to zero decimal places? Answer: 94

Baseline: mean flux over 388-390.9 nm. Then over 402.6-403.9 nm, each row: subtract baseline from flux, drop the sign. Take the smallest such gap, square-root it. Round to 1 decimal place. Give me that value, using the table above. 1.2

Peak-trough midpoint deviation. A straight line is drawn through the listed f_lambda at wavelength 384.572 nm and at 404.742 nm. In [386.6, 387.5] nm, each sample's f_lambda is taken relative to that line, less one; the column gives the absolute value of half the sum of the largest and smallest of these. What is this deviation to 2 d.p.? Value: 1.42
